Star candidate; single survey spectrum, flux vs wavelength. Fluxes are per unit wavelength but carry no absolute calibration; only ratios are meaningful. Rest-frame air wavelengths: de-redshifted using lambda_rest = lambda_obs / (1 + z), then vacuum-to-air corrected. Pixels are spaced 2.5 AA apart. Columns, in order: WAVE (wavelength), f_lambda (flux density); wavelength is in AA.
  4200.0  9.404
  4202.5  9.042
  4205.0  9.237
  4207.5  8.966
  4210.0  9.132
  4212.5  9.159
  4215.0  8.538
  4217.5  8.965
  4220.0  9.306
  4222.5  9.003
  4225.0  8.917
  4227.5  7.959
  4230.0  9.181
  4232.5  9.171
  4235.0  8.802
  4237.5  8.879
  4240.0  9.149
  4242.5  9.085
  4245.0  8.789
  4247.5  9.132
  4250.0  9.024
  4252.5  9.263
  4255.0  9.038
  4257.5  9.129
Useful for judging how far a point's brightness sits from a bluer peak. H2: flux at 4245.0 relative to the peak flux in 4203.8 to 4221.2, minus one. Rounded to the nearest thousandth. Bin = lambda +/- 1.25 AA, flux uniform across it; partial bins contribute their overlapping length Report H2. -0.056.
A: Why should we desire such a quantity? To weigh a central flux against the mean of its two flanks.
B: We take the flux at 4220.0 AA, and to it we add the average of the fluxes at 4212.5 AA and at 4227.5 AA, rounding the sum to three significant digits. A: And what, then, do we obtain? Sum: 17.9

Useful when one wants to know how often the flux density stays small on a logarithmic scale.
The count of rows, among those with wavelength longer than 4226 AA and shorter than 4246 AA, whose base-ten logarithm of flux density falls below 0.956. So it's 4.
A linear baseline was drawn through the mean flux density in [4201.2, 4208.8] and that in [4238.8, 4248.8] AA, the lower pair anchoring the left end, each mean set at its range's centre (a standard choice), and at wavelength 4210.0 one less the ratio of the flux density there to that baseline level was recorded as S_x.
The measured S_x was -0.006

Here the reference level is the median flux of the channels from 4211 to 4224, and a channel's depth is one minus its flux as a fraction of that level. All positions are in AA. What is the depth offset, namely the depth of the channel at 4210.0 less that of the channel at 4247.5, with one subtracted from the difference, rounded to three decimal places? -1.000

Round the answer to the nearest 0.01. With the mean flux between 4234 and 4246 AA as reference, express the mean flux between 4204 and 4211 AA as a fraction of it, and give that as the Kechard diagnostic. 1.02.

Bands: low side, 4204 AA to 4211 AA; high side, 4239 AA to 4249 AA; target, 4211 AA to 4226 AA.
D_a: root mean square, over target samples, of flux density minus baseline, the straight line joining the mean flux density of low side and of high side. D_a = 0.26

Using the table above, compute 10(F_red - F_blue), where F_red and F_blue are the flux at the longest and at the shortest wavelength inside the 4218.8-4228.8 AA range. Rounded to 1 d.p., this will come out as -13.5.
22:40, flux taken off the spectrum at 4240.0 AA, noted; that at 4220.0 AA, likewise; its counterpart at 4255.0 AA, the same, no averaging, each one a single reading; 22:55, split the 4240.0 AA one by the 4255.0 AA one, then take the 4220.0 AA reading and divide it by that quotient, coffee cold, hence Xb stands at 9.2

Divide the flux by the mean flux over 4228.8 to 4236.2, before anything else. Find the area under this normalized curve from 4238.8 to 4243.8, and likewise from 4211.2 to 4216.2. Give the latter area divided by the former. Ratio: 0.97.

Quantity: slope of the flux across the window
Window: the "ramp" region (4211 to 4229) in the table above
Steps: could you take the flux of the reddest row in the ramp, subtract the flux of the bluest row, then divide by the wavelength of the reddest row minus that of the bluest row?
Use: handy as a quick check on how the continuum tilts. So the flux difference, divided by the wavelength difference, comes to -0.08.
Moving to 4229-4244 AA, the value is -0.01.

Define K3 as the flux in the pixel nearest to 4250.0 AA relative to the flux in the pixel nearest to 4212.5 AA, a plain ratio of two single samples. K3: 0.985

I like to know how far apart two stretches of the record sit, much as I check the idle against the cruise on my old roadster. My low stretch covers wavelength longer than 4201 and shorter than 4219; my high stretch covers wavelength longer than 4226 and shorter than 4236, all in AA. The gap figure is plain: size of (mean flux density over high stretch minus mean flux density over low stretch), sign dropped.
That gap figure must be 0.23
